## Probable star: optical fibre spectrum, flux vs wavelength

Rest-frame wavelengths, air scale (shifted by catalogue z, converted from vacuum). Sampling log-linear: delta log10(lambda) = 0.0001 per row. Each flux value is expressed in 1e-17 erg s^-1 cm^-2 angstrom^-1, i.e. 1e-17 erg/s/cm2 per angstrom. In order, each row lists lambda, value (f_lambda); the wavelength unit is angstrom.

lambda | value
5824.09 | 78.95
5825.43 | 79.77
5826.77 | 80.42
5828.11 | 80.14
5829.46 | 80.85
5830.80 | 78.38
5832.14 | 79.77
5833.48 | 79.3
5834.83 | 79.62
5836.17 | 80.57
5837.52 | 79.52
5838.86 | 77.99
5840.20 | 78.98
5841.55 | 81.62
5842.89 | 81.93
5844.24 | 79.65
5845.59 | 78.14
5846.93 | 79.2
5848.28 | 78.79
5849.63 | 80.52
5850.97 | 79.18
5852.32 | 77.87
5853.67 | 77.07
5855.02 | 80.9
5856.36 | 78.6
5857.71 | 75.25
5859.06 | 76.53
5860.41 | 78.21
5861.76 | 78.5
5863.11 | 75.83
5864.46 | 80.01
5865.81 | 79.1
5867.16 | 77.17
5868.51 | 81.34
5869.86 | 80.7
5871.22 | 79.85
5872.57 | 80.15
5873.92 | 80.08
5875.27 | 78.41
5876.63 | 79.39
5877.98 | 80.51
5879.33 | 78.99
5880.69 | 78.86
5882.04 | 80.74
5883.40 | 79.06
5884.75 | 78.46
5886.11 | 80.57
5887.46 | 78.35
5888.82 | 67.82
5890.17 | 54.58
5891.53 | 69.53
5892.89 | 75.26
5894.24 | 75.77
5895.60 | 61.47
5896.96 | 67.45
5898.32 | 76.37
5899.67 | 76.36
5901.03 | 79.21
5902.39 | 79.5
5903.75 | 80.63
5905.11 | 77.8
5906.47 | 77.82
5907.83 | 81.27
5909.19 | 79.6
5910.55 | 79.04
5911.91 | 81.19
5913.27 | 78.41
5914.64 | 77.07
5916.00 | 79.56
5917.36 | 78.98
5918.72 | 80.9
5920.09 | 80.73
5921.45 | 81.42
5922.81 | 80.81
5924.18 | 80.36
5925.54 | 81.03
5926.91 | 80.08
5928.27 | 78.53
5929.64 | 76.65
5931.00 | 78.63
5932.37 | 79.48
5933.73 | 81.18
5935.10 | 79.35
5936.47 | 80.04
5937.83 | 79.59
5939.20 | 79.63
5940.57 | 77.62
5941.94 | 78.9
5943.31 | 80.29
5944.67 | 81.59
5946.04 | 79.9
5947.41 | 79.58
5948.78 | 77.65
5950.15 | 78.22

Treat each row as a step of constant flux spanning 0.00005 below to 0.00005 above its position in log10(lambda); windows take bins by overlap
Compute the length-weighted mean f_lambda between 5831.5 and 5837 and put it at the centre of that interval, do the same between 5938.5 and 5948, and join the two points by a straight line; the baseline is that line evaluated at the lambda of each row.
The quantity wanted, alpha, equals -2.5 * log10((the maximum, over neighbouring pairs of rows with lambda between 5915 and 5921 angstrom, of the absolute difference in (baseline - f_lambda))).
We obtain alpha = -0.7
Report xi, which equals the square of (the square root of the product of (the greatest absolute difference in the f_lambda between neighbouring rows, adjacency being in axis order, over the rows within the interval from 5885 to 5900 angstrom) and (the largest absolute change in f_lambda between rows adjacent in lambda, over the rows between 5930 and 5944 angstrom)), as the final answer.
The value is 30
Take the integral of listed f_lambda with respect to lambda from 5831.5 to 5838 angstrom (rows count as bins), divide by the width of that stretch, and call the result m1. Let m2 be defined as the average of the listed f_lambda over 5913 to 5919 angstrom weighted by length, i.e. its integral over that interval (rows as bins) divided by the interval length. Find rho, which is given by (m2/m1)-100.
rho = -99.0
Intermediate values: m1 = 79.7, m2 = 78.9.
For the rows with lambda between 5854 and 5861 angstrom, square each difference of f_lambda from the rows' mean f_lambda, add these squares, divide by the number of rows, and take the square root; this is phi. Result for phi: 1.9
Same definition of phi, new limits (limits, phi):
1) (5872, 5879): 0.7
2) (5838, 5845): 1.5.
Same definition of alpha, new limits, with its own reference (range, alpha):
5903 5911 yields -1.3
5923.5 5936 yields -0.7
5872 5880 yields -0.6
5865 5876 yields -1.6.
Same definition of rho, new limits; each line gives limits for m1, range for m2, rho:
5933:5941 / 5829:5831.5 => -99.0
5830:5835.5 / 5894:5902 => -99.1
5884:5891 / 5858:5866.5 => -98.9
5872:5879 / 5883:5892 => -99.1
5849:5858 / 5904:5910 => -99.0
